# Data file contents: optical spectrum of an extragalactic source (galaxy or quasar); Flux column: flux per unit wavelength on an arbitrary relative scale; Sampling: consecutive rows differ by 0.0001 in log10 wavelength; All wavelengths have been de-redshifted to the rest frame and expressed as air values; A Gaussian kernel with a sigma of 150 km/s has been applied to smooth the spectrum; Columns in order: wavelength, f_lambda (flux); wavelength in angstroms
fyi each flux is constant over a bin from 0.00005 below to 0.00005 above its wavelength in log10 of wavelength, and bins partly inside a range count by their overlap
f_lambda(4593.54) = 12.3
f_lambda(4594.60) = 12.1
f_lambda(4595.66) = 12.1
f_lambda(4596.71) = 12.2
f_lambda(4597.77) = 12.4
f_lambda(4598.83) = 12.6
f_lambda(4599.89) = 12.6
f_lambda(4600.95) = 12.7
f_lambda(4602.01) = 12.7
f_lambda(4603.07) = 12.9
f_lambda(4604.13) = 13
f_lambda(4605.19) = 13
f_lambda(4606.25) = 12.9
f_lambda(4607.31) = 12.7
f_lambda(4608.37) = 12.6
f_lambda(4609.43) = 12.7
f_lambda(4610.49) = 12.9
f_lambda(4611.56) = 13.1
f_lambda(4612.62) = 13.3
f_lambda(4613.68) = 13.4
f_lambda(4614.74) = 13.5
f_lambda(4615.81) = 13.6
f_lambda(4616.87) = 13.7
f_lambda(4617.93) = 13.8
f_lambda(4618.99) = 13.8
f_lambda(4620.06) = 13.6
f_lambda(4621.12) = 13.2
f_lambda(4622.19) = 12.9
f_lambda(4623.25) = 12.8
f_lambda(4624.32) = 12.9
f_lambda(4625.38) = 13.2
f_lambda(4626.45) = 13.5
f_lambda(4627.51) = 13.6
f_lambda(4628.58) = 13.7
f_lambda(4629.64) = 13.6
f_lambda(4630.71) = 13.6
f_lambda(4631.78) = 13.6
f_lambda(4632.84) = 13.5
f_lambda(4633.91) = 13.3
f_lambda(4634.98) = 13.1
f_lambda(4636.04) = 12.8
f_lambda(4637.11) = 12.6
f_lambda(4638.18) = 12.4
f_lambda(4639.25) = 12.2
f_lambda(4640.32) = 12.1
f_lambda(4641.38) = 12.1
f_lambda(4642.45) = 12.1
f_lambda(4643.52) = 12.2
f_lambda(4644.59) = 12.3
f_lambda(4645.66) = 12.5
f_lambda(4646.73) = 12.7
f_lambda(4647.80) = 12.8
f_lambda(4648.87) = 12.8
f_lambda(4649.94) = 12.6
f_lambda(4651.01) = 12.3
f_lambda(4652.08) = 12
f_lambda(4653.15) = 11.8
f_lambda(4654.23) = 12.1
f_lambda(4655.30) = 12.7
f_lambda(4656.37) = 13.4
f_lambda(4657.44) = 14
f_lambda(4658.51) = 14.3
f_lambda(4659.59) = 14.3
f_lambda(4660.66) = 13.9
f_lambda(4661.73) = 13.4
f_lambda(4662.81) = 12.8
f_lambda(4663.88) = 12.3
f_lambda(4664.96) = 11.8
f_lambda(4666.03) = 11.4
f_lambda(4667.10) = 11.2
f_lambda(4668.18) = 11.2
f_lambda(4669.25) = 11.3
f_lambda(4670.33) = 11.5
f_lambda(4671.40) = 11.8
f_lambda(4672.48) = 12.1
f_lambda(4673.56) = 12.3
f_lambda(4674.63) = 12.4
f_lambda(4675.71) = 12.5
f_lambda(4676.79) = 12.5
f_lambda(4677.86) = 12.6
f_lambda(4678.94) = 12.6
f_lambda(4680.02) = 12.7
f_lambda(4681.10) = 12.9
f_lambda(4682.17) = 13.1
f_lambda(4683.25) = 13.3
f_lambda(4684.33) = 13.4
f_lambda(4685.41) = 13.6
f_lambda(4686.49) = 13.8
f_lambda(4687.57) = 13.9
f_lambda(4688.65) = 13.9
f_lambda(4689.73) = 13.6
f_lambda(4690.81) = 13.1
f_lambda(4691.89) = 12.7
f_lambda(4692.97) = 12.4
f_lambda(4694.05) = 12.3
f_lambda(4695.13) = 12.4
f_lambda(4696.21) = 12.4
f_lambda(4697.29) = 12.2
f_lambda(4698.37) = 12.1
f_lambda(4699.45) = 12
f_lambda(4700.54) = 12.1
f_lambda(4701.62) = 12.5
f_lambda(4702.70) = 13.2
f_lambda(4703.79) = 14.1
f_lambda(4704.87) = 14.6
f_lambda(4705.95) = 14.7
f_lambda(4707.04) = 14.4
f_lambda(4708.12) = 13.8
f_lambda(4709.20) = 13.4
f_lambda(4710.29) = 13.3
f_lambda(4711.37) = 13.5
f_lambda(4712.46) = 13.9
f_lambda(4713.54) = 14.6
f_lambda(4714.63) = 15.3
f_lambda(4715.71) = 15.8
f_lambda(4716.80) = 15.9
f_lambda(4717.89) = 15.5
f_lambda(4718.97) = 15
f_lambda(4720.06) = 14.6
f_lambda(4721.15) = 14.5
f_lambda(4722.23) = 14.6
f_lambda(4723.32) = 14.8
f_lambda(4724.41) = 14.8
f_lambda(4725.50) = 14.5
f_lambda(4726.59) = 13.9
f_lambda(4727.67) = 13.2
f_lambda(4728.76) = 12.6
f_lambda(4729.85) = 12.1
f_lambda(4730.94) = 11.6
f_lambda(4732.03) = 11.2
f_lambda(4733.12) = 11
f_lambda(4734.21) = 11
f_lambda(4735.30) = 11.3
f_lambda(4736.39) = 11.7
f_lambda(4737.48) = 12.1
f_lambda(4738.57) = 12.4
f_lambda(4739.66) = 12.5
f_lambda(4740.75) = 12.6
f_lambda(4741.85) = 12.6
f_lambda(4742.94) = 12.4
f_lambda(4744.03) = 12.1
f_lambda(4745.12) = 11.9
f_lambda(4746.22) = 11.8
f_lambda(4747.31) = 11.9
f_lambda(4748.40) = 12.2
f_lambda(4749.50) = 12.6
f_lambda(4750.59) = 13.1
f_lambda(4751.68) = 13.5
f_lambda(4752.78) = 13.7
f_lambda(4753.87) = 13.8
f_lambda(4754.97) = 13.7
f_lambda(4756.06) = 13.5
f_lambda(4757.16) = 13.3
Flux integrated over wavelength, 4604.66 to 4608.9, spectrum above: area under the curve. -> 54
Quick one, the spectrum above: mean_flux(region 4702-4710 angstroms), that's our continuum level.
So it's 14.0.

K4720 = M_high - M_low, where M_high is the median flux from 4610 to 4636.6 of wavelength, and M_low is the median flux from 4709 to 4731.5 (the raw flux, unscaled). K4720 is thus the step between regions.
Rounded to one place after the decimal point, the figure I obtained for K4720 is -1.0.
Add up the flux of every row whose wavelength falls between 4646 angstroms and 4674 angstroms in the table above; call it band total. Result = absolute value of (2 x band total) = 650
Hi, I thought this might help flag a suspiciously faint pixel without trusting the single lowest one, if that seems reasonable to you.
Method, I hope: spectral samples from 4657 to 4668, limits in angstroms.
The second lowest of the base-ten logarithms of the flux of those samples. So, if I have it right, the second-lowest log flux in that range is 1.06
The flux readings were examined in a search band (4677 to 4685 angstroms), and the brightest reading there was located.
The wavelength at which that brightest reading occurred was 4684.33 angstroms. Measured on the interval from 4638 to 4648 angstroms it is 4647.80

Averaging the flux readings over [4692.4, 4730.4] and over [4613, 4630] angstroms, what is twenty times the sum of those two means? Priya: 543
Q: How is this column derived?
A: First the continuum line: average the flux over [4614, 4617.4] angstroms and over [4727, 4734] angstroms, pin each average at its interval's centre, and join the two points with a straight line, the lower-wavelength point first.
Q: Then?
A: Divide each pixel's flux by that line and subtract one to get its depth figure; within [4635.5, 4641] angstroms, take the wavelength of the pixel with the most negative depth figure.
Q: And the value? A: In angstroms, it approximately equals 4640.32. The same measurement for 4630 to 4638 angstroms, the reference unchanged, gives 4637.11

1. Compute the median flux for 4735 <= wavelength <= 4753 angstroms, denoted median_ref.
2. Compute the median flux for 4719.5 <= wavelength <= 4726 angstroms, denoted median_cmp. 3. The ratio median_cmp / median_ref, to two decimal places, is 1.18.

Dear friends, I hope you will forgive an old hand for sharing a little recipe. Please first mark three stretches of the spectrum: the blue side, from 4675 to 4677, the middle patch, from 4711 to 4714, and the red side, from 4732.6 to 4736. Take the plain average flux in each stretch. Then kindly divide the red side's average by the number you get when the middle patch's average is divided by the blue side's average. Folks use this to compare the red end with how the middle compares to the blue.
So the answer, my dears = 9.9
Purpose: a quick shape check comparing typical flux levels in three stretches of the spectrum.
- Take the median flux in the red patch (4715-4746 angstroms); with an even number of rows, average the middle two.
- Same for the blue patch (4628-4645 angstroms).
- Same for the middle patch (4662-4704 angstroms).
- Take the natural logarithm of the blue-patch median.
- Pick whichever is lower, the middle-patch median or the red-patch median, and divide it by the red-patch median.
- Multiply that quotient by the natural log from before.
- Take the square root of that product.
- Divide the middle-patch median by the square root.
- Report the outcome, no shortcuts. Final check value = 7.9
